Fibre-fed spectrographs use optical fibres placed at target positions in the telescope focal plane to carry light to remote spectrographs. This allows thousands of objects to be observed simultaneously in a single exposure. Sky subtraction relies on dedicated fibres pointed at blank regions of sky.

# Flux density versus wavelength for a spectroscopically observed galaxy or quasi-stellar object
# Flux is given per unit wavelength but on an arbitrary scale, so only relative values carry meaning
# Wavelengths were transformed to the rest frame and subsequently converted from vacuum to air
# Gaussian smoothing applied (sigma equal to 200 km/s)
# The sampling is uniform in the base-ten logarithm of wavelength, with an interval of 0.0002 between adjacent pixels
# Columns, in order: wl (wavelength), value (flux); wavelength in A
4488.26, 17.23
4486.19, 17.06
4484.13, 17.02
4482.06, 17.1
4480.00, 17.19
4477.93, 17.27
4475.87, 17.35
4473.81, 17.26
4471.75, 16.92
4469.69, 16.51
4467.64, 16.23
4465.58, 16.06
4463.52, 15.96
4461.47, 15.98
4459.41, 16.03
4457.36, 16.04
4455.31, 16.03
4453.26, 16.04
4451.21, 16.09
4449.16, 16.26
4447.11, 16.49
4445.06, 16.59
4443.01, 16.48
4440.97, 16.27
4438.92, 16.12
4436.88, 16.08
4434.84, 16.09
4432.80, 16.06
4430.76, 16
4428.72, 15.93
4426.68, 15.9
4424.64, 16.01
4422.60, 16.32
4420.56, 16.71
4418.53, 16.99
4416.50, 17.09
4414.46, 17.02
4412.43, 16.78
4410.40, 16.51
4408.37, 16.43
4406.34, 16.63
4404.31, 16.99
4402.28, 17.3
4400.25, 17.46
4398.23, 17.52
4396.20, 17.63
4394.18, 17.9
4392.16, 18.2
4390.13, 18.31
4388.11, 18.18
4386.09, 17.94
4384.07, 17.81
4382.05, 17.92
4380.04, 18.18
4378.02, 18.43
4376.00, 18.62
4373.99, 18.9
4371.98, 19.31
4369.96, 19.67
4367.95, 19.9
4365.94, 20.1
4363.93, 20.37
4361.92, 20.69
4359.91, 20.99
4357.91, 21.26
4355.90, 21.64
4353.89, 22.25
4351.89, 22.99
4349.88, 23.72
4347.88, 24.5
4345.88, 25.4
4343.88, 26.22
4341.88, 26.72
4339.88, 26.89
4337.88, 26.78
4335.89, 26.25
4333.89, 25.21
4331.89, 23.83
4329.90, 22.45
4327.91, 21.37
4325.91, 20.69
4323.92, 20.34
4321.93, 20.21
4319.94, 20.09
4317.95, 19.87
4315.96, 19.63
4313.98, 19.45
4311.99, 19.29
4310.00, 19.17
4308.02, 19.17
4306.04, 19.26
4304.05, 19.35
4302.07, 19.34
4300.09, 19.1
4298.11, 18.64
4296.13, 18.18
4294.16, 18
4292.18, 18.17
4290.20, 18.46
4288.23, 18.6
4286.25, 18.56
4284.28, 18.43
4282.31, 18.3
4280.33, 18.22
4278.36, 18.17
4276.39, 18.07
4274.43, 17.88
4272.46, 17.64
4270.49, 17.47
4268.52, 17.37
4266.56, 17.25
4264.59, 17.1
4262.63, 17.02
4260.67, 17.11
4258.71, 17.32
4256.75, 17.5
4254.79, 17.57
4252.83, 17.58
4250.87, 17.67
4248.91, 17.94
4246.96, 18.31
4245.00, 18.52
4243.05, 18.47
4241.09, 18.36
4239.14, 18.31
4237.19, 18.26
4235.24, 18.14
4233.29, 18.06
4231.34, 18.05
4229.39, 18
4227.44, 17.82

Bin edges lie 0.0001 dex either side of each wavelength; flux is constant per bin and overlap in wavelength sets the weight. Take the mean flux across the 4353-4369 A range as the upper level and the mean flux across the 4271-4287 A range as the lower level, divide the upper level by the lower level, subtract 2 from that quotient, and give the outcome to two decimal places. -0.85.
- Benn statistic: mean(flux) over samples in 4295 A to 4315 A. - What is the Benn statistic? 19.1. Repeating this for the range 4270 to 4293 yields 18.2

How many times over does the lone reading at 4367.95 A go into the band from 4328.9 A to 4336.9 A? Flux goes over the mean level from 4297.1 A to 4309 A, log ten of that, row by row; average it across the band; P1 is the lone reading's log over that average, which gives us 0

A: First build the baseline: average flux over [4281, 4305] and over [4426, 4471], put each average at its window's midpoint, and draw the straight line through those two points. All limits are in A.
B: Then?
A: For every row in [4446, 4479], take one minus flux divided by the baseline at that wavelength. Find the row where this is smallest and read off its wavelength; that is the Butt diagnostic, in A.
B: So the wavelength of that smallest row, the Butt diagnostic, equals 4475.87 A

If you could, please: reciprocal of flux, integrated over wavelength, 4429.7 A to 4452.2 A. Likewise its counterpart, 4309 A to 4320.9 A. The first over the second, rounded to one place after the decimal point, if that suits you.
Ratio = 2.3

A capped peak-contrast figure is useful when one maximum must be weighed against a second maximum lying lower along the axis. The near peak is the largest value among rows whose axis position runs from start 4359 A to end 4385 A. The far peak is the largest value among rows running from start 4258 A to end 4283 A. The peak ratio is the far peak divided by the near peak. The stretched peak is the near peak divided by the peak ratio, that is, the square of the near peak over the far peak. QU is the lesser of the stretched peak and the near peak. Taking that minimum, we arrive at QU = 21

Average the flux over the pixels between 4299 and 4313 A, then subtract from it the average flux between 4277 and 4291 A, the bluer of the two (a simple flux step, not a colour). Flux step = 0.8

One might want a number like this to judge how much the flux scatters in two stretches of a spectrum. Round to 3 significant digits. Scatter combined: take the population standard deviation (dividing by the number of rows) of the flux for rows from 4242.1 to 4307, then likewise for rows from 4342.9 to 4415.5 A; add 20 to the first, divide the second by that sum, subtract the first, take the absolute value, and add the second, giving 3.09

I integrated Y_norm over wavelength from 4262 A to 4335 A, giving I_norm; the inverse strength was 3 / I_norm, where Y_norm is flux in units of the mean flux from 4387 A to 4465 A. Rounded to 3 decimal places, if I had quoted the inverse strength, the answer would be 0.036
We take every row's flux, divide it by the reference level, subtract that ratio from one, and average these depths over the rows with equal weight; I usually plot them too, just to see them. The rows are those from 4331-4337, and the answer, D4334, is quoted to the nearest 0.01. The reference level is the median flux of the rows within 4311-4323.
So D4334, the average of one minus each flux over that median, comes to -0.27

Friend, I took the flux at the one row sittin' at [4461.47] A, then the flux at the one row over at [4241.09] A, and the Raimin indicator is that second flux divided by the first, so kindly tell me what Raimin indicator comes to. 1.15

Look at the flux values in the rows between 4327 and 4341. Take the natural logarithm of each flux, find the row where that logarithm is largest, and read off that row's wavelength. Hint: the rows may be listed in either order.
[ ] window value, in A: 4339.88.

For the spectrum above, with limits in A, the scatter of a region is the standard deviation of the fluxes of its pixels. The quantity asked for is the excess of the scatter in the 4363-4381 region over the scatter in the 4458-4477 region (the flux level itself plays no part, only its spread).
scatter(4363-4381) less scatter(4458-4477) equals 0.2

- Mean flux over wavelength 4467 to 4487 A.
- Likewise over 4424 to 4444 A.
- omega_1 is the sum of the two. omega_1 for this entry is 33.1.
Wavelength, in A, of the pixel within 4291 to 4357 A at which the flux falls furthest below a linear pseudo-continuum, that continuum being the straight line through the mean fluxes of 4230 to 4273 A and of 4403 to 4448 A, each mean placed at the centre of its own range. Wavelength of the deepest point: 4294.16 A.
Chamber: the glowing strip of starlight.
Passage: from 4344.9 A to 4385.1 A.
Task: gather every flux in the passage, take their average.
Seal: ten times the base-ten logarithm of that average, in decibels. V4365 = 13.1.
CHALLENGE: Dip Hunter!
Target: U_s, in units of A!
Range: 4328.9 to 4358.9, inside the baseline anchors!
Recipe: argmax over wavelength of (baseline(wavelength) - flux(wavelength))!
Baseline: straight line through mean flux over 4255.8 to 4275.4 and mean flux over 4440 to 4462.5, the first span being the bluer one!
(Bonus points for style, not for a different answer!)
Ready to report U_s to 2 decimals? 4357.91 A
